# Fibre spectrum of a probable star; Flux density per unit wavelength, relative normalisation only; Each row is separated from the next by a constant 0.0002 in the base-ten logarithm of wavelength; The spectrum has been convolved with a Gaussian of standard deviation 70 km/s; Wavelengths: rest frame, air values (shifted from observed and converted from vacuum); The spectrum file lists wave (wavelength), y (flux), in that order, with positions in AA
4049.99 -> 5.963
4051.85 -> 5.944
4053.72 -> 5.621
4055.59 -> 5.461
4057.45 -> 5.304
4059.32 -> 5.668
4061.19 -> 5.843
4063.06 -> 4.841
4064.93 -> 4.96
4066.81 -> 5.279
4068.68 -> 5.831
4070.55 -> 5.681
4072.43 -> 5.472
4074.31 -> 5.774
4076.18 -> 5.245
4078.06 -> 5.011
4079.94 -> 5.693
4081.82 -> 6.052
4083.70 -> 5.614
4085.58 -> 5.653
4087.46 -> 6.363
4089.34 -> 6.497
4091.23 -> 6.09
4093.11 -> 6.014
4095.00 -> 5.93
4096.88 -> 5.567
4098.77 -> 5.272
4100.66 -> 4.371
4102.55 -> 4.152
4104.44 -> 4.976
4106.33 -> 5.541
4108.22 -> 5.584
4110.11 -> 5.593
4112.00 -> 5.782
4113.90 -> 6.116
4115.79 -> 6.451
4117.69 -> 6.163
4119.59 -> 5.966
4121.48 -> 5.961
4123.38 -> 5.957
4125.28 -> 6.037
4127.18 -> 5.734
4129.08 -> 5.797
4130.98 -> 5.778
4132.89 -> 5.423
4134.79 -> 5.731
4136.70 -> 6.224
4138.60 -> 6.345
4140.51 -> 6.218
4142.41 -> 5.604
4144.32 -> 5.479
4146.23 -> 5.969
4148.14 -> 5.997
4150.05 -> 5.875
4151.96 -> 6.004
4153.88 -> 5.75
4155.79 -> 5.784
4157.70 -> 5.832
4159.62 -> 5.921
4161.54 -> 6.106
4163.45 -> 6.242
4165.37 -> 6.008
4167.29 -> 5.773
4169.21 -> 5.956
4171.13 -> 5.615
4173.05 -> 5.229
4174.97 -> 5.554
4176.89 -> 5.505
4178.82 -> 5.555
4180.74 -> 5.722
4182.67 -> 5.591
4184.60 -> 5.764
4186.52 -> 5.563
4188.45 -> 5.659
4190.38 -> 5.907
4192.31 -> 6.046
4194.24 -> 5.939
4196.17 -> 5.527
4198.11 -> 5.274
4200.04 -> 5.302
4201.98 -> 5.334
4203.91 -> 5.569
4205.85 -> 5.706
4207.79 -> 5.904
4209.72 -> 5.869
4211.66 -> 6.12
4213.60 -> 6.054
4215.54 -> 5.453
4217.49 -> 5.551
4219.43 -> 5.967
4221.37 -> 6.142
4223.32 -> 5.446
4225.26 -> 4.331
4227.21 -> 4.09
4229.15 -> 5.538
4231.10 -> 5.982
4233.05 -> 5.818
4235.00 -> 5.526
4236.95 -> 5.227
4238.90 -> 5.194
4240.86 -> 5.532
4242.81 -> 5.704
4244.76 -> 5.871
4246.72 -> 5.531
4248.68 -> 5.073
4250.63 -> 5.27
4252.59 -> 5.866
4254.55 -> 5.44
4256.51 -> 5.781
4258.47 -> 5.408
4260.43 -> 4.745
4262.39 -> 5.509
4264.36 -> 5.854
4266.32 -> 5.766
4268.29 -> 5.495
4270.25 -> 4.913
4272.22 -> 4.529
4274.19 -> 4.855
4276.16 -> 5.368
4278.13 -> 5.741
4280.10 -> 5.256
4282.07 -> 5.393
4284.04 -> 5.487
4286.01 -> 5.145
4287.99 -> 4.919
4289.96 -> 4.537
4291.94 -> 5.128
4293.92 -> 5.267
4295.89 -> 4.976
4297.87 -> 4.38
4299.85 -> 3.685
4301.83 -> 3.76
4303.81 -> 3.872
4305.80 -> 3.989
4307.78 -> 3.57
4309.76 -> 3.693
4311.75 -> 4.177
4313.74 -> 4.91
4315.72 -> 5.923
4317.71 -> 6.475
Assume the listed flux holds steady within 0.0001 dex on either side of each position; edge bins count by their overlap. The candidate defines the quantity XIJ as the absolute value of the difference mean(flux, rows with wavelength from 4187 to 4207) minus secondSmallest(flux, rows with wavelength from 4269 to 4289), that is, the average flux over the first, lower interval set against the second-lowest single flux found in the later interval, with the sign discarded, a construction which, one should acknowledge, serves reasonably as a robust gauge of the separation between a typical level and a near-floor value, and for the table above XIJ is 0.77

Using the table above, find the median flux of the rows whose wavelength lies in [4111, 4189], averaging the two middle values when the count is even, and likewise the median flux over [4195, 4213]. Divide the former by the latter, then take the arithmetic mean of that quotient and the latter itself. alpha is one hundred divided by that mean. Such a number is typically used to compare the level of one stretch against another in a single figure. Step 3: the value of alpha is 30.3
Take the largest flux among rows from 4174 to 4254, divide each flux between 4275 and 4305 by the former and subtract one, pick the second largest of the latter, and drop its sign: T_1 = 0.11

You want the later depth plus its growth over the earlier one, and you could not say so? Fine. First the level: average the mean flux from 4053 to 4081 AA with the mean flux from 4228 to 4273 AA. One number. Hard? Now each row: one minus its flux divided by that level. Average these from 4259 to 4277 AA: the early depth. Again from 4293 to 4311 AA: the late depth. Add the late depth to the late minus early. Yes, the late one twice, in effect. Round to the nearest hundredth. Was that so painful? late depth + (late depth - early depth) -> 0.44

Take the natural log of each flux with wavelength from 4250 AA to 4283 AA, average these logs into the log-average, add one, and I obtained 2.68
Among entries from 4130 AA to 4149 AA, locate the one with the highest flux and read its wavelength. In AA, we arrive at 4138.60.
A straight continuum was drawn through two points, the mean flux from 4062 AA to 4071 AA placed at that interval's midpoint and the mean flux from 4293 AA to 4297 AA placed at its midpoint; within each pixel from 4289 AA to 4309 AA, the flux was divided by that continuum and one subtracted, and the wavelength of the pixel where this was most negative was 4307.78 AA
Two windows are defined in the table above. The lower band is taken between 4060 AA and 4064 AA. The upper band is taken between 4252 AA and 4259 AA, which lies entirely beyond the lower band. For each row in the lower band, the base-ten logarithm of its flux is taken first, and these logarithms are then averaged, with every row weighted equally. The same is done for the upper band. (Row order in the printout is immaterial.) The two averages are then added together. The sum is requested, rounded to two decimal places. 1.48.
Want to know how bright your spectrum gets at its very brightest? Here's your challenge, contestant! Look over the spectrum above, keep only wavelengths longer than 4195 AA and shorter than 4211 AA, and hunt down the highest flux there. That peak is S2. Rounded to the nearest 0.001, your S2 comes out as 5.904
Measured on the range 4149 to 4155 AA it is 6.004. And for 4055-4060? 5.668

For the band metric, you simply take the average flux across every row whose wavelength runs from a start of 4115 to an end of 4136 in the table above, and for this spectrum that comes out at 5.91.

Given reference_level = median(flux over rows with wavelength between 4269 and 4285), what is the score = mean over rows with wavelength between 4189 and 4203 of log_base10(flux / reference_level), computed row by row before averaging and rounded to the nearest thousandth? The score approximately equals 0.024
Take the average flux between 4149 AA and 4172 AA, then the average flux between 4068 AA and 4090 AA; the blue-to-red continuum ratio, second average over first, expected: 0.97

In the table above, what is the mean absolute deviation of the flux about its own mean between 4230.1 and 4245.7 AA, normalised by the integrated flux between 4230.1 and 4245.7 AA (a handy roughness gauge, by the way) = 0.0027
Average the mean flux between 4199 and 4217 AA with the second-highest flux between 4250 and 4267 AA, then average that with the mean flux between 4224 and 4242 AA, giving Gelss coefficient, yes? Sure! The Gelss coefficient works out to 5.5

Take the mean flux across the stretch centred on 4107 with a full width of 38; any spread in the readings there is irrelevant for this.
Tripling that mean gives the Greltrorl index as 17.1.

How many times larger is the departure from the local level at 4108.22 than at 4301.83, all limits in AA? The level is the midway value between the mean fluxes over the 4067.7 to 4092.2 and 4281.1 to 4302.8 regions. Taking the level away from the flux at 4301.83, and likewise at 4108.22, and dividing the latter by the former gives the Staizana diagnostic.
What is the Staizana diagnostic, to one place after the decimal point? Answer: -0.2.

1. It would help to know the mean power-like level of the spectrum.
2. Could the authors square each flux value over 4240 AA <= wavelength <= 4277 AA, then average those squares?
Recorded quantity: 29.3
